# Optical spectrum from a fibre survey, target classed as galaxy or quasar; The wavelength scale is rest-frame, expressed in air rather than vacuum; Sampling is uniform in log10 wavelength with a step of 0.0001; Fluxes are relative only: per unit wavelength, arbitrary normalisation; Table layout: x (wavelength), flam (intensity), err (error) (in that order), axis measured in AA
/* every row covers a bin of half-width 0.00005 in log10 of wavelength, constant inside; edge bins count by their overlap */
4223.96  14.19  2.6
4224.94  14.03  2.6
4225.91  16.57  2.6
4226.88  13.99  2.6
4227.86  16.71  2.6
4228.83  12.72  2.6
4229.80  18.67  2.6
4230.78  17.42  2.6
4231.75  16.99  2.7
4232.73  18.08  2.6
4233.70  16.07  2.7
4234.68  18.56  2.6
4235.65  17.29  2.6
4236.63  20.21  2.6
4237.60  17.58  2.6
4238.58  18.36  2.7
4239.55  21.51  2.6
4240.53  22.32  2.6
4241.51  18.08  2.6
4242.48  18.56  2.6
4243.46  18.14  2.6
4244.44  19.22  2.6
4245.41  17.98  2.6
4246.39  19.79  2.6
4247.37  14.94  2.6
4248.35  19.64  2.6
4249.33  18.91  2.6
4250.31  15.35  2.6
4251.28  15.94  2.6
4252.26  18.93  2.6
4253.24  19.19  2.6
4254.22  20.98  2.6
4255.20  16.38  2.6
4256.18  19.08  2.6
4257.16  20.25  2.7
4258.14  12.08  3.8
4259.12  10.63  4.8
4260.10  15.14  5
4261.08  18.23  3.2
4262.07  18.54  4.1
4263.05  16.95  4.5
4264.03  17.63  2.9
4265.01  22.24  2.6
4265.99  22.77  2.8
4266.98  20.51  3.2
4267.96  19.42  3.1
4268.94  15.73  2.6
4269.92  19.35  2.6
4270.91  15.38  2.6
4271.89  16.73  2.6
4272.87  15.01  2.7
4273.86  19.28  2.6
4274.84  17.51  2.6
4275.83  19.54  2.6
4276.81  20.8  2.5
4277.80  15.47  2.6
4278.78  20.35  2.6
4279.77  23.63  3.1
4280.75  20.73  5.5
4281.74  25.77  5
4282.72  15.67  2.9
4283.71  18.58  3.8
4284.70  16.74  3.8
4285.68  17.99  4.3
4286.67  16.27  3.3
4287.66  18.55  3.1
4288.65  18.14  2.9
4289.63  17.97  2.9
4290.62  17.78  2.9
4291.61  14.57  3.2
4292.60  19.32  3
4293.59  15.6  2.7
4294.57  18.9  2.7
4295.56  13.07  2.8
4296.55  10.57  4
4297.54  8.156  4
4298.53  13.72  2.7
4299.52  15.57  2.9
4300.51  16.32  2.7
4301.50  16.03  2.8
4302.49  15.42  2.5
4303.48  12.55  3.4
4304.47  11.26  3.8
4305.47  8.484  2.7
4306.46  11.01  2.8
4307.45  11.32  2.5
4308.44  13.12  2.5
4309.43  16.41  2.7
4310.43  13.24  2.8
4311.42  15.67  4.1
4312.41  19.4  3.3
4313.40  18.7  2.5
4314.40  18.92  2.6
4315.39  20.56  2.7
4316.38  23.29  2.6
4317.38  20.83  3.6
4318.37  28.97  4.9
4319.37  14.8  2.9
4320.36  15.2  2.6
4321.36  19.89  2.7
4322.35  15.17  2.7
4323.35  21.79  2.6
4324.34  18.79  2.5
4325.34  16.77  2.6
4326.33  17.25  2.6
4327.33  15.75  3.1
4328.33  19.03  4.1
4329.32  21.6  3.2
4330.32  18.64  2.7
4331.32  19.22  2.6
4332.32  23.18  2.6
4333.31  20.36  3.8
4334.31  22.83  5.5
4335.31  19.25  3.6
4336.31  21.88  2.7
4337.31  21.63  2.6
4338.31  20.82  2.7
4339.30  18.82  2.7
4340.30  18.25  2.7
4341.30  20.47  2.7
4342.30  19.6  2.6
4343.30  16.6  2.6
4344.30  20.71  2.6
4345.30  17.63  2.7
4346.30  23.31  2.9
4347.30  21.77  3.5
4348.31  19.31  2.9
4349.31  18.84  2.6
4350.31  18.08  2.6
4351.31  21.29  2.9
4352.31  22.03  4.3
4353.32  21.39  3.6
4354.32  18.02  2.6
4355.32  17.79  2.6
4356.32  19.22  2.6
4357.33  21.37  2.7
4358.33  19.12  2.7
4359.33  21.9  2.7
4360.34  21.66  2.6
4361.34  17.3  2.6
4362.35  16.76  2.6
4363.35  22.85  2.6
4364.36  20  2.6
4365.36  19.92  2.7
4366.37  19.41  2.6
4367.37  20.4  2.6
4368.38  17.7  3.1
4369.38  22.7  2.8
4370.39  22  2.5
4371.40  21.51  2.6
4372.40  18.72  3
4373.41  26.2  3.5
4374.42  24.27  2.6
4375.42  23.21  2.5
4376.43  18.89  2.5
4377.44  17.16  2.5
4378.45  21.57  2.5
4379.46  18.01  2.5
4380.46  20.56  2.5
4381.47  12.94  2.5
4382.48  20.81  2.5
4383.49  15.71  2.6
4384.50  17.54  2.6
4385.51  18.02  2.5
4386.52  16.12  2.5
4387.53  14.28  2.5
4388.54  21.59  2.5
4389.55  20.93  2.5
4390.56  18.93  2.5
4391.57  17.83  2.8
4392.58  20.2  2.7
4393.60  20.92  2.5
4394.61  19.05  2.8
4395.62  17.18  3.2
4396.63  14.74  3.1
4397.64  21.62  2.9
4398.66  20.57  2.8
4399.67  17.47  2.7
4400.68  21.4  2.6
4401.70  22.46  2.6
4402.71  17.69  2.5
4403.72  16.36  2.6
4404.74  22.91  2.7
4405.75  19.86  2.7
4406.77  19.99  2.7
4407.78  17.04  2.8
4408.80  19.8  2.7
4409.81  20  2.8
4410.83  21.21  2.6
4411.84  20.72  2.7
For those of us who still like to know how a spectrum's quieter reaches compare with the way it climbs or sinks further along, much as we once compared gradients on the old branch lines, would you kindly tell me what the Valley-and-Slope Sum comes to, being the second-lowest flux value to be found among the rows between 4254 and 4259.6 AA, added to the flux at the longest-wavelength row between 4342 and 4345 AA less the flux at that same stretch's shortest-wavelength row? 13.2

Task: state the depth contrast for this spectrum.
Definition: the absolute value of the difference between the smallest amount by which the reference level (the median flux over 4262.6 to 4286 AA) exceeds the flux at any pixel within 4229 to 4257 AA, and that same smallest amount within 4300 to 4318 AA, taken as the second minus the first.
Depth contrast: 1.0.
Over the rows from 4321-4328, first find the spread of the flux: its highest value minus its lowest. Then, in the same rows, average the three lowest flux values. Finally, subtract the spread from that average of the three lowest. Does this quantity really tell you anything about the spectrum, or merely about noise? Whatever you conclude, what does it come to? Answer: 9.3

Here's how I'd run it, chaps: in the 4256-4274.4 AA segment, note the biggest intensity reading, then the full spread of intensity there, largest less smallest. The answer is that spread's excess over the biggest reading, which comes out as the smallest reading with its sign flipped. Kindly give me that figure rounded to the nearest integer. -11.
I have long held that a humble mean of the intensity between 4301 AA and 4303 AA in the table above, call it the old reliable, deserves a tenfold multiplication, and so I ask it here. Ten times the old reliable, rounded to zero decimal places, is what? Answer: 157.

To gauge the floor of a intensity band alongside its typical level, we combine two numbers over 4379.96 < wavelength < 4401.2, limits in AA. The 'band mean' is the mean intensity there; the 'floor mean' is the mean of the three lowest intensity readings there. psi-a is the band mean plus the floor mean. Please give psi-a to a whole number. 32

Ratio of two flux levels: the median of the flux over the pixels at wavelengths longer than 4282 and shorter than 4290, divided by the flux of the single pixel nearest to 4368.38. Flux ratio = 1.02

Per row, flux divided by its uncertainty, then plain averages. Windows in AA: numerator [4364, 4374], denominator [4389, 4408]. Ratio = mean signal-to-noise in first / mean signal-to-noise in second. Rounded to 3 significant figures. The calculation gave 1.05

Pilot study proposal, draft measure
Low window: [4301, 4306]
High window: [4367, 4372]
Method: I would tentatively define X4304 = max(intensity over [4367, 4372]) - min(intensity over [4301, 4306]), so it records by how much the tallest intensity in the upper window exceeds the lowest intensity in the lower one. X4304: 14.2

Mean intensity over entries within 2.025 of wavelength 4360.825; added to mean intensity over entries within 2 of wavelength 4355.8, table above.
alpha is 38.5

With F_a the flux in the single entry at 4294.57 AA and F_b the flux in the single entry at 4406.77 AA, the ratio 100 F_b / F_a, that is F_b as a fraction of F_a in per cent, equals 106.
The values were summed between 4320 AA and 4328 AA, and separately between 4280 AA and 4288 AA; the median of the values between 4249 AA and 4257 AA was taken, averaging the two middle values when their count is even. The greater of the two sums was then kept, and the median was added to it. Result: 169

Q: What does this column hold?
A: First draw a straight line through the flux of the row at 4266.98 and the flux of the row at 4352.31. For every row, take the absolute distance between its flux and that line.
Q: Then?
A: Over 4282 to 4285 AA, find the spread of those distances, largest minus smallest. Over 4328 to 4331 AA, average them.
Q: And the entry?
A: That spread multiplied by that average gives 5.4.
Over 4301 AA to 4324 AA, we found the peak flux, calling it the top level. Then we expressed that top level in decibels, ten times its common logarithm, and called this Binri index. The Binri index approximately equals 14.6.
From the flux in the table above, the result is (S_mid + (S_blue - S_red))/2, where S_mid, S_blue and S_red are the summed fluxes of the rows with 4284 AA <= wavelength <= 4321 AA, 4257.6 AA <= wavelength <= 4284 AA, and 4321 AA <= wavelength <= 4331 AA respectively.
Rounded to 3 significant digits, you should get 452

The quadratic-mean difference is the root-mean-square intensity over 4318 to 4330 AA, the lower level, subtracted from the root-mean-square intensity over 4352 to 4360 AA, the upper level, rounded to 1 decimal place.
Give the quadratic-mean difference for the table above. 1.0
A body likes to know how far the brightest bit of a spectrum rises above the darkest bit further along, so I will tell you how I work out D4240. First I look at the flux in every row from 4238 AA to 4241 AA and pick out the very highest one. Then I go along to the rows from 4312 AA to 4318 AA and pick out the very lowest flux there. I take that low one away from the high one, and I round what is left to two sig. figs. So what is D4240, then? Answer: 3.6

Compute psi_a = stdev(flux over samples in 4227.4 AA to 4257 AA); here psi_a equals 2.0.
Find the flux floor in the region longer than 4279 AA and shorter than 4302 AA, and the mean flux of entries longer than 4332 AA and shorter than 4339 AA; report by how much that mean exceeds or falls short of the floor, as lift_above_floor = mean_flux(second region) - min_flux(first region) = 13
